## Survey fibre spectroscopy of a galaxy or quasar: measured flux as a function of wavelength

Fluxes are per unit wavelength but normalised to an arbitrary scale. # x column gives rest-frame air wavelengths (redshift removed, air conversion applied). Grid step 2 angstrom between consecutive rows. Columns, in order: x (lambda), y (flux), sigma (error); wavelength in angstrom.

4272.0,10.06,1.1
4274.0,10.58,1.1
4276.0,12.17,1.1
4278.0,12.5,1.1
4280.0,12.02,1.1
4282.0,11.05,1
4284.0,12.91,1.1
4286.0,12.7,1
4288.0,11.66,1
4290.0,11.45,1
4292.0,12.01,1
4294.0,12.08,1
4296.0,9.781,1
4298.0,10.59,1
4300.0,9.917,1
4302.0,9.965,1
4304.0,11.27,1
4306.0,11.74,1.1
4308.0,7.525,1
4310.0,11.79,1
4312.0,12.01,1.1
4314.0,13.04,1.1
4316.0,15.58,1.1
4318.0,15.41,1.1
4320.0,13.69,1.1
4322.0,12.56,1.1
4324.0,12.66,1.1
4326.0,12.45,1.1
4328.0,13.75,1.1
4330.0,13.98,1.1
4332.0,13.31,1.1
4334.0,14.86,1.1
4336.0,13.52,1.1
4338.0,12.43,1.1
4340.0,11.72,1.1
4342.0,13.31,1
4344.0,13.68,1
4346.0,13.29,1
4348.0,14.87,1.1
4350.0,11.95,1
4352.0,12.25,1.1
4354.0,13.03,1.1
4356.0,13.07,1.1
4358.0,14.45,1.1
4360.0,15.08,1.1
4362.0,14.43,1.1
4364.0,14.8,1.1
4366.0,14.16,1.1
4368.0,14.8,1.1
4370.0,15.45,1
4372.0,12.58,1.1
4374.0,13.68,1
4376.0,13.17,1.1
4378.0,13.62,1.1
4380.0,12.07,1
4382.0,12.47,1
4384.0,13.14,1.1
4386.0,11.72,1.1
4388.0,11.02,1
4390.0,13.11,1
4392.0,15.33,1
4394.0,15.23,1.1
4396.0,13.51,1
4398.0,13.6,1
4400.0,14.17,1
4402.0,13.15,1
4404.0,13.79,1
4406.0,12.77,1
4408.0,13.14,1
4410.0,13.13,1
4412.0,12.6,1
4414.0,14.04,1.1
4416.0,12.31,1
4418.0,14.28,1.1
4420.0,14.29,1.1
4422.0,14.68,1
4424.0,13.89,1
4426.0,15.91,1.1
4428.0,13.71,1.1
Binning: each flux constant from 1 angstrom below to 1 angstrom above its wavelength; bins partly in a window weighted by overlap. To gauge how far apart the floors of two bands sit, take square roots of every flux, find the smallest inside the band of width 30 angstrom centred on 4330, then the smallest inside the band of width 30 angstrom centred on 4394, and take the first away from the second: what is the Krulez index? -0.10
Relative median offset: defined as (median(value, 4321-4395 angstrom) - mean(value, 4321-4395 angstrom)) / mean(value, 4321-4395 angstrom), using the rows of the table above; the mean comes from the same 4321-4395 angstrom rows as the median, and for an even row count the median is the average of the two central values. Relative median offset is -0.009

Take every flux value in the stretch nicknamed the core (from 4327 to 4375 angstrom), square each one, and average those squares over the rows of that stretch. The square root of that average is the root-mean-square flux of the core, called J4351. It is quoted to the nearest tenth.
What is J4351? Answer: 13.7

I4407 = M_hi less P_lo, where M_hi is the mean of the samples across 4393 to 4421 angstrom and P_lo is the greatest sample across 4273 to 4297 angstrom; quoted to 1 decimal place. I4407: 0.7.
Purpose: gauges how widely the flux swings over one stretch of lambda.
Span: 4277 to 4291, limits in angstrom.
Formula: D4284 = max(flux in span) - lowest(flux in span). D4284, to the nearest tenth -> 1.9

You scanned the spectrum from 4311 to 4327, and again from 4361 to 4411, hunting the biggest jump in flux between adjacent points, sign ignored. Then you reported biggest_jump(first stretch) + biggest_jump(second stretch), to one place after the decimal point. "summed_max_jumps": 5.4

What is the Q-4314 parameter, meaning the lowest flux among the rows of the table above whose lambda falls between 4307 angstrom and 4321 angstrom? 7.525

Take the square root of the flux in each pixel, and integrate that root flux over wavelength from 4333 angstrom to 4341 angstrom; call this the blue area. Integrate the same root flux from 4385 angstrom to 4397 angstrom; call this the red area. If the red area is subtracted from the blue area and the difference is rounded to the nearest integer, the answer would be -15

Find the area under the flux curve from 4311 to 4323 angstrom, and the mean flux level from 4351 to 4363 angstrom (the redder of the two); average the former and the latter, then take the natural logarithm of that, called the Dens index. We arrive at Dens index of 4.490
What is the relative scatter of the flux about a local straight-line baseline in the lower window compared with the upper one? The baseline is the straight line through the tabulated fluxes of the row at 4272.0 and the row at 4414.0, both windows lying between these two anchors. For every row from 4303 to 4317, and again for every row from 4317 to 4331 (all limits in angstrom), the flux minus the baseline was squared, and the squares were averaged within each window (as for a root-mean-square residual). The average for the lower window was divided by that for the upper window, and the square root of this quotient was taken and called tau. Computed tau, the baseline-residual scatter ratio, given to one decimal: 1.0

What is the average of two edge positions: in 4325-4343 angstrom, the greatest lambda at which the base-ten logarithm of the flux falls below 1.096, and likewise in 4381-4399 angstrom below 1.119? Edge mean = 4365 angstrom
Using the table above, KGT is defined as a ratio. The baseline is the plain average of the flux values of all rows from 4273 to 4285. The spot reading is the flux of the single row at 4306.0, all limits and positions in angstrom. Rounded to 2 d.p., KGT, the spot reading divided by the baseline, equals 0.99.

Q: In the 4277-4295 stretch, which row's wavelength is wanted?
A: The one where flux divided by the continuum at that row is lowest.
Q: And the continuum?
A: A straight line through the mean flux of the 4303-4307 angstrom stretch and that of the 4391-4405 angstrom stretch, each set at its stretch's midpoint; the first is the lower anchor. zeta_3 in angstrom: 4282.0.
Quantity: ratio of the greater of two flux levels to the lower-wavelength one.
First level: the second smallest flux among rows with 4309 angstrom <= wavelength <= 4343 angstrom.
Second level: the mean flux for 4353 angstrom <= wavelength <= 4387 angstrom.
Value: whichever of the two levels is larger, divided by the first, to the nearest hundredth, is 1.16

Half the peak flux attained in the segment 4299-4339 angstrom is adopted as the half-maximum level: 7.79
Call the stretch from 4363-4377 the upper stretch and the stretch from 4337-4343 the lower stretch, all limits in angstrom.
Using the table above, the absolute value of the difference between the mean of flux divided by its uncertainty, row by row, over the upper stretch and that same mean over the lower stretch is 1.4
